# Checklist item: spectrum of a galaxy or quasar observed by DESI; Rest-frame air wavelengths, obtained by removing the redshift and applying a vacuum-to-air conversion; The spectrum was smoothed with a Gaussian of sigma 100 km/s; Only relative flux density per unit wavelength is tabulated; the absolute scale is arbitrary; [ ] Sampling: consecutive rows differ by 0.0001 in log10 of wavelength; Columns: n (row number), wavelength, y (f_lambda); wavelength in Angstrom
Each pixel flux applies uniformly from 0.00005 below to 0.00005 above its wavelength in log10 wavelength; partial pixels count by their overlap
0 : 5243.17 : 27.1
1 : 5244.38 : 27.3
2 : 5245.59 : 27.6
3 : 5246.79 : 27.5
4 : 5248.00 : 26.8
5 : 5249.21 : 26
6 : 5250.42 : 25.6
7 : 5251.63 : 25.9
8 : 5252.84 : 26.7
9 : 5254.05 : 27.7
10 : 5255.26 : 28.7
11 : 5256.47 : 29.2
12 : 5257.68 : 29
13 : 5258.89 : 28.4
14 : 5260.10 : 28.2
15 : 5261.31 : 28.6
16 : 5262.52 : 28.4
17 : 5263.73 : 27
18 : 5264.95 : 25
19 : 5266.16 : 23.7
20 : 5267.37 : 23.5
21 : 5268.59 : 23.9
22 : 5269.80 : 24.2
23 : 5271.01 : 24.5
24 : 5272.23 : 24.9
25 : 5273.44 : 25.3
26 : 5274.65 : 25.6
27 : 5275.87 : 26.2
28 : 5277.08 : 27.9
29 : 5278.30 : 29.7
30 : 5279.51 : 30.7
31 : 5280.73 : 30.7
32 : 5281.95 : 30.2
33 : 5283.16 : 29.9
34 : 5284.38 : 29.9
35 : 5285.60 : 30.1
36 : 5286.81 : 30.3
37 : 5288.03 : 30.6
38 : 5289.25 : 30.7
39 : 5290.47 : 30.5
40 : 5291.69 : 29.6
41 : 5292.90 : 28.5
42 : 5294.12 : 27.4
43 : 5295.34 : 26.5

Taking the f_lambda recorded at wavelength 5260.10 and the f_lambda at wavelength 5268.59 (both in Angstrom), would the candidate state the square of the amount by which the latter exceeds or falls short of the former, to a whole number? 18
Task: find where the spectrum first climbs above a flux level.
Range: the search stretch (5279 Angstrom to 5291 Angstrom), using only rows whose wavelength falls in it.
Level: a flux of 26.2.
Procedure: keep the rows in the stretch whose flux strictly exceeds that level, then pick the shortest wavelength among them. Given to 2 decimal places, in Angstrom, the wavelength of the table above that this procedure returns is 5279.51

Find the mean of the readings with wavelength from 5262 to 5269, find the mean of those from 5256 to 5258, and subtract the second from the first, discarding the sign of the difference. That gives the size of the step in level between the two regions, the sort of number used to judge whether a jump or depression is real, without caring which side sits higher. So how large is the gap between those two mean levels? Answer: 3.9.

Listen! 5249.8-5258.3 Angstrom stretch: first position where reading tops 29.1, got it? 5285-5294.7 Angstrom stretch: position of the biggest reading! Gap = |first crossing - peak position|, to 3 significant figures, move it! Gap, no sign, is 32.8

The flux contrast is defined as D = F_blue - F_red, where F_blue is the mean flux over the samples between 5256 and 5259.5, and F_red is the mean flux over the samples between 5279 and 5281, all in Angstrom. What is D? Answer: -1.8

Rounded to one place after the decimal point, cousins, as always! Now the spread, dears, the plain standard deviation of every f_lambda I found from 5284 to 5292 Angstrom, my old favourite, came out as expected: 0.4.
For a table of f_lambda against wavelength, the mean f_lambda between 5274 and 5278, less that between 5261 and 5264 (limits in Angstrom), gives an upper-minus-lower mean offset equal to -1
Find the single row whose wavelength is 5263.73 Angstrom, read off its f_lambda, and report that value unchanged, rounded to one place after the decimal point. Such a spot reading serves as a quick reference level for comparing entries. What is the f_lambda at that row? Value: 27.0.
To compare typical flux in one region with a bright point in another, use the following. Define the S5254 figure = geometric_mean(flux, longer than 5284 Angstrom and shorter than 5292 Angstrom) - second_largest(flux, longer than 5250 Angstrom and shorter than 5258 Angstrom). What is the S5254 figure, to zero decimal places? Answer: 1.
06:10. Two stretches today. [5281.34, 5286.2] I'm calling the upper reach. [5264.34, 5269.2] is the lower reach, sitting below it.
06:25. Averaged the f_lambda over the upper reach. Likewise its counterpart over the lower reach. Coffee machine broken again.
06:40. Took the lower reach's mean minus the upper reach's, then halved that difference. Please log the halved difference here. -3.0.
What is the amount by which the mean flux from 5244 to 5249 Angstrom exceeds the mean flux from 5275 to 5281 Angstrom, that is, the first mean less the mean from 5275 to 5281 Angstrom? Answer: -2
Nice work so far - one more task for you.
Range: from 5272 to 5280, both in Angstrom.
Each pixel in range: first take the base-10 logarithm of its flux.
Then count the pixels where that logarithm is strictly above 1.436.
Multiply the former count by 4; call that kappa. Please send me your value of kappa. 12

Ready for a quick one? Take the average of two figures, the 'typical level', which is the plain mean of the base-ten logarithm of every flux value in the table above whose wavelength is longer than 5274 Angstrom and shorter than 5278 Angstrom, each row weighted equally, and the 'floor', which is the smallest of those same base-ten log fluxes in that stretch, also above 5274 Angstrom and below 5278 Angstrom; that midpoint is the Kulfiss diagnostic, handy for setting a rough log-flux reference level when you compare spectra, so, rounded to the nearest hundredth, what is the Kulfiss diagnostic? 1.42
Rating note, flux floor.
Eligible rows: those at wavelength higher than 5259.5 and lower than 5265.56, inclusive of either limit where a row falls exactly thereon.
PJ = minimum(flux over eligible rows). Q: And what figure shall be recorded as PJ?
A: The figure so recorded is 25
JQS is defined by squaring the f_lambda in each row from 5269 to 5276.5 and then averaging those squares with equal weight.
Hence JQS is 631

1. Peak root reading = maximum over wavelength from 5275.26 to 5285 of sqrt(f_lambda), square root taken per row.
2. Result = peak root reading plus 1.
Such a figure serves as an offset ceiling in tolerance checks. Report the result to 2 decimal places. 6.54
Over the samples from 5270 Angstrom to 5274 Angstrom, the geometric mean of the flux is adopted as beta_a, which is 24.9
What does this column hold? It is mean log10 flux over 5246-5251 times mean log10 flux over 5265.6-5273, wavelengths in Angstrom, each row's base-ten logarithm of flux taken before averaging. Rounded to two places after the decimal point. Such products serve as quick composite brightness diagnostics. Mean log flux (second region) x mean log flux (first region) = 1.97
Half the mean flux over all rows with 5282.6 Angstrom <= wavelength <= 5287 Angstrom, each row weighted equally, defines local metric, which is 15.0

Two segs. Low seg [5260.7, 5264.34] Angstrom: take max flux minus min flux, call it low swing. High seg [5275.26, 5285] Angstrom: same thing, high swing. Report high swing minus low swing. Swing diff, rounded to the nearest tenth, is 2.9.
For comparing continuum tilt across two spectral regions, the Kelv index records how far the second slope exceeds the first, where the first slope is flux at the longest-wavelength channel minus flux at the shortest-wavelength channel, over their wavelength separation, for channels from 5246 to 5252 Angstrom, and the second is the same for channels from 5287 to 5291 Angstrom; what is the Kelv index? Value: 0.29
